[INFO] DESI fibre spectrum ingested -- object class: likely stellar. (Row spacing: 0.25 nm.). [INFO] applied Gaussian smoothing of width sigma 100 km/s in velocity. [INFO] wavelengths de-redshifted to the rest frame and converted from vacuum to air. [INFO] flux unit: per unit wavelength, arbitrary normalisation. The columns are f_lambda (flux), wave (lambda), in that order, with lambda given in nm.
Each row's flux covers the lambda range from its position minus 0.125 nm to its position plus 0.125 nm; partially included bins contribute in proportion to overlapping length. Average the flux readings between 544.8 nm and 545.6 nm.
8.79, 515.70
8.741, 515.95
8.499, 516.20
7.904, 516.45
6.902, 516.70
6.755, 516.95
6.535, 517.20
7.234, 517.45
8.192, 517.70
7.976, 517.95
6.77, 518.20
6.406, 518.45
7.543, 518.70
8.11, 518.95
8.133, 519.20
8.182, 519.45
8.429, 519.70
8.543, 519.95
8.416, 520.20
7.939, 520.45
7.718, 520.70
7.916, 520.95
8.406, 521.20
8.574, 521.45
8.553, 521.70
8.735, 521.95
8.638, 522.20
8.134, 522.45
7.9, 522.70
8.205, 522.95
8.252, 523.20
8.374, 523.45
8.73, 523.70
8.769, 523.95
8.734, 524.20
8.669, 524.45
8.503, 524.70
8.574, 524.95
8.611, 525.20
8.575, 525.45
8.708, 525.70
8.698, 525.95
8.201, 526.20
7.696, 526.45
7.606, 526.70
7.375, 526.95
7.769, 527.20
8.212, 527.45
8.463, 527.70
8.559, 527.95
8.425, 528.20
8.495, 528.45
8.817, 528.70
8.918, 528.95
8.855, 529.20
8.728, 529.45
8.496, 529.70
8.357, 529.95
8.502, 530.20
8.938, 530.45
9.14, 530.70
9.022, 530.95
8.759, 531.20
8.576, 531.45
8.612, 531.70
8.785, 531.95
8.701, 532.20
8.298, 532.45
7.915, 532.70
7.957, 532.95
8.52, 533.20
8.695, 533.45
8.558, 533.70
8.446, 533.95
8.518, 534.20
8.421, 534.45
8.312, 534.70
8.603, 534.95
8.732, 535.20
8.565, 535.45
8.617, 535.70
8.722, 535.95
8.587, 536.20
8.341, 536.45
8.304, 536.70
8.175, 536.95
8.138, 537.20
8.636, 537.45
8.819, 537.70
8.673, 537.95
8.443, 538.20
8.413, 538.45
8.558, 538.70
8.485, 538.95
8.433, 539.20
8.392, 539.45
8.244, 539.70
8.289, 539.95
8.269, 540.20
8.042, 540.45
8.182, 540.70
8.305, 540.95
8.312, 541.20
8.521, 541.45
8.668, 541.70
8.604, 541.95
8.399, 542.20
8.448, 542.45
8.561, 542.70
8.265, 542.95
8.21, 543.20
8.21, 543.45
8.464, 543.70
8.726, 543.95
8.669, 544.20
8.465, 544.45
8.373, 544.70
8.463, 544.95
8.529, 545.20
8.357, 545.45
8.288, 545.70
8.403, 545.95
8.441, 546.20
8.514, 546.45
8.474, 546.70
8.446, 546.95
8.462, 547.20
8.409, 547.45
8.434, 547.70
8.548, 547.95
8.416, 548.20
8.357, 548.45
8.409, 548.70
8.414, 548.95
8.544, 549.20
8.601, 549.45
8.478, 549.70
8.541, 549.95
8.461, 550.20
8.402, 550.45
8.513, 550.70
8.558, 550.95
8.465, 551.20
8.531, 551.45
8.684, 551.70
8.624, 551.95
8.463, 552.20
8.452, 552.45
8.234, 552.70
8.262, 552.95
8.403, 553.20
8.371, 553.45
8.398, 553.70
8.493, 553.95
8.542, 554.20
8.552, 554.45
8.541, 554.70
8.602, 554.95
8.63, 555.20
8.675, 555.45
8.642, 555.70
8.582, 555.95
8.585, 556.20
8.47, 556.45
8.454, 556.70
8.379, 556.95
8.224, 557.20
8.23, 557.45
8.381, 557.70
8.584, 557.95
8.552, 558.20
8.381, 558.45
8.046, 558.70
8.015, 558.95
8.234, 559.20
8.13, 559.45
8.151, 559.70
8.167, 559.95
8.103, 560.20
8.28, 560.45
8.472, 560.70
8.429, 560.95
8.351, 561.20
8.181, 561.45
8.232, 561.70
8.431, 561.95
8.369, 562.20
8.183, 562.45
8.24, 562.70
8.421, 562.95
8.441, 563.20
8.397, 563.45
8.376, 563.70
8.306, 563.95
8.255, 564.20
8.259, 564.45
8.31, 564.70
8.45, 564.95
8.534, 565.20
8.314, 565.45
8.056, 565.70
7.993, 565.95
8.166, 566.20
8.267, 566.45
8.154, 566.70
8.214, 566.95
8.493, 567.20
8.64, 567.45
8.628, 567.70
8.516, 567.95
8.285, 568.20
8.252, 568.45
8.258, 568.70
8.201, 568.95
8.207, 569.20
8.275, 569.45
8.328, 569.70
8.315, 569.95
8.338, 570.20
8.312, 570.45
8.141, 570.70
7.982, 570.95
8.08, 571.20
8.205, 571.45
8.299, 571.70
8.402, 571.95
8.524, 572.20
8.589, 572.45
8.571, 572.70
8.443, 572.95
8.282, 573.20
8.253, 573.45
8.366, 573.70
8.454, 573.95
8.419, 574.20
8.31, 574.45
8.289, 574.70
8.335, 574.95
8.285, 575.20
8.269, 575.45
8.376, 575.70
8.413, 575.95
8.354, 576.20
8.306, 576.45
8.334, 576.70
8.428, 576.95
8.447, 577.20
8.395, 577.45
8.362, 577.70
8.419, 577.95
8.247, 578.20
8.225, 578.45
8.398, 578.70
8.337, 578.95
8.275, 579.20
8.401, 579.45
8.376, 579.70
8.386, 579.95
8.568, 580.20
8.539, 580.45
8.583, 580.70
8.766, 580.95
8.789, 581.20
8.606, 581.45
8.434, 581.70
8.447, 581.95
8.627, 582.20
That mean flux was 8.4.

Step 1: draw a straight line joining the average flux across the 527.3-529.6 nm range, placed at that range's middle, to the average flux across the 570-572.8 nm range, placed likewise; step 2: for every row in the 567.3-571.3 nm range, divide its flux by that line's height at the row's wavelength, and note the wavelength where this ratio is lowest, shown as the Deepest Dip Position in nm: 570.95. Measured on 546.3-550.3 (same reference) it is 548.45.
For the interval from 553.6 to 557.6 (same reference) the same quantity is 557.20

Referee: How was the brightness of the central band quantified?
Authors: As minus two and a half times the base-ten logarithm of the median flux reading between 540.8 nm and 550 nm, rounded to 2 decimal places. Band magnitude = -2.32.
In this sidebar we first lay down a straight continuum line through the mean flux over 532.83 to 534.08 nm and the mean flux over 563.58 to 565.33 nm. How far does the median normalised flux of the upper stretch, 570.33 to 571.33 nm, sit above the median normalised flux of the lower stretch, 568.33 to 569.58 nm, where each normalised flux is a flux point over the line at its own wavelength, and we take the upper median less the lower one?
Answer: -0.02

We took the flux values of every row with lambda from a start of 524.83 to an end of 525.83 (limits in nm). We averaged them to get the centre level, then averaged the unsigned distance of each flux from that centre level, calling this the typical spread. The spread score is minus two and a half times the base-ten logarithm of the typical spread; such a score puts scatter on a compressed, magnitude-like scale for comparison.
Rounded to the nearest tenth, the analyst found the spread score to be 3.4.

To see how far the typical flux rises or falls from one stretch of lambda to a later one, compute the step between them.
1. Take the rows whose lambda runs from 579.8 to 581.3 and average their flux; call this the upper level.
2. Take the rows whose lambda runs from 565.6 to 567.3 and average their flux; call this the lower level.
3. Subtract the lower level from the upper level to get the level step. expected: 0.41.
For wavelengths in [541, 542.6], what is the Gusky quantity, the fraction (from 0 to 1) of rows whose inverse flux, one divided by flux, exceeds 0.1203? 0.17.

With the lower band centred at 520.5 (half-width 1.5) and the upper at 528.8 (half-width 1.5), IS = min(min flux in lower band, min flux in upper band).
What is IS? 7.72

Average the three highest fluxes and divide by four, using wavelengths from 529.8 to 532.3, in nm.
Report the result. 2.26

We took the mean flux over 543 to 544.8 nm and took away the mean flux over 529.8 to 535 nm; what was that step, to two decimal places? -0.11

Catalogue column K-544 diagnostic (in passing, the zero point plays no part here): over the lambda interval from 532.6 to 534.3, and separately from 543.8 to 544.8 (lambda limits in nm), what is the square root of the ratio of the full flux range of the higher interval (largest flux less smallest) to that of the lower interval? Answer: 0.67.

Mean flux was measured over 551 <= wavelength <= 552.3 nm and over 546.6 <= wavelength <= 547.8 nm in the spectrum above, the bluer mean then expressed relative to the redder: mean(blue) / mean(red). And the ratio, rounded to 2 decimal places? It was 0.99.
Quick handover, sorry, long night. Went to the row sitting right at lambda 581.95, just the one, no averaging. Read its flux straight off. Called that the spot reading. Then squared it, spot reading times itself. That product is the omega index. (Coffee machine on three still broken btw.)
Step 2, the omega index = 71.4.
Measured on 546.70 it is 71.8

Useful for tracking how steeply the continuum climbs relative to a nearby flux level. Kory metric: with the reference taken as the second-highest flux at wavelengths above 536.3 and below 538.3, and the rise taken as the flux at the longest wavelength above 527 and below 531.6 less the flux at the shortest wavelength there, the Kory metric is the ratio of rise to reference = 0.093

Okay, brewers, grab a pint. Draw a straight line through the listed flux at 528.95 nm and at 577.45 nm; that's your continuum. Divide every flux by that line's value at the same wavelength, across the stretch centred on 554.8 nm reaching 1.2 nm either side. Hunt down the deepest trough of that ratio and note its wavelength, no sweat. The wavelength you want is 553.70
